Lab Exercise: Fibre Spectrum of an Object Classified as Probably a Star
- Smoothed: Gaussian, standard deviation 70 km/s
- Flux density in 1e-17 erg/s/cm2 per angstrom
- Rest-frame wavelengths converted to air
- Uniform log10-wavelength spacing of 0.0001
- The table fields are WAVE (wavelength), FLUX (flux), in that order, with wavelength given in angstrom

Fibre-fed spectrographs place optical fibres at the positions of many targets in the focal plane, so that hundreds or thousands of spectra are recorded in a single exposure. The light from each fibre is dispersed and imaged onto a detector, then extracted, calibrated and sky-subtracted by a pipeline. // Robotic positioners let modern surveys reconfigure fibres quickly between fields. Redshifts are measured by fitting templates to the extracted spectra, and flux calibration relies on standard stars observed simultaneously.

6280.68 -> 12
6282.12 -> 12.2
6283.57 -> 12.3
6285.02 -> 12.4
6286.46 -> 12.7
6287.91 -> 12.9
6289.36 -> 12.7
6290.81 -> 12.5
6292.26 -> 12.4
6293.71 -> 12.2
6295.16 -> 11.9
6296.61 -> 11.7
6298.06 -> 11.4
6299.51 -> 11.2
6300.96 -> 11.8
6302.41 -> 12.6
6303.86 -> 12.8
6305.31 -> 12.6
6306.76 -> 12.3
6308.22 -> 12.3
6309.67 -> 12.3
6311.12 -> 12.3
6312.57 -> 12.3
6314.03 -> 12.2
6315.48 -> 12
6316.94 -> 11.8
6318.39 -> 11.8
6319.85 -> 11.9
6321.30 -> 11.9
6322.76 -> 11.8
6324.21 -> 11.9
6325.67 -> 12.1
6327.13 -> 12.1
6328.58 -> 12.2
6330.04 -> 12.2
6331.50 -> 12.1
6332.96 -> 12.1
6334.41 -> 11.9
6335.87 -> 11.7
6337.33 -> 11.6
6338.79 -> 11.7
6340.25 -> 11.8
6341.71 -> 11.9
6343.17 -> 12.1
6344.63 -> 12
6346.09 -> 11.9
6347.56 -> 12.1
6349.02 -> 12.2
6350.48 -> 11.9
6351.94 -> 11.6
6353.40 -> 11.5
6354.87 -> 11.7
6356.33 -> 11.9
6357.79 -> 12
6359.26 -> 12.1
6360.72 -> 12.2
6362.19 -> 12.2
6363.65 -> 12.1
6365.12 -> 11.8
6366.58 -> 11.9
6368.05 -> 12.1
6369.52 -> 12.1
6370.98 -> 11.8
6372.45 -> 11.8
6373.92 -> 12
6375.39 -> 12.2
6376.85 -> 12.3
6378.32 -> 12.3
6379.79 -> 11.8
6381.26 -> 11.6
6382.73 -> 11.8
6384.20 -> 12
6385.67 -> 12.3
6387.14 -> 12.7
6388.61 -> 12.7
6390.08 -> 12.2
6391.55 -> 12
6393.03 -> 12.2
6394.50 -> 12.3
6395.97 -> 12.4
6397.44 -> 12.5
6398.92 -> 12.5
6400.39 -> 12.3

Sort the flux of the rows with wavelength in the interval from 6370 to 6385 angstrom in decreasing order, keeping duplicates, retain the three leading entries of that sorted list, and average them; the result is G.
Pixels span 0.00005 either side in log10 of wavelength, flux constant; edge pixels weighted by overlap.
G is 12.3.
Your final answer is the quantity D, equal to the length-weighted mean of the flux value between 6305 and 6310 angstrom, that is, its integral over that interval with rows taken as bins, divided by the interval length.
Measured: 12.4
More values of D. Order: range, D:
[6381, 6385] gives 11.8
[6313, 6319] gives 12.0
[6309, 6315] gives 12.3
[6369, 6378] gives 12.1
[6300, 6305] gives 12.4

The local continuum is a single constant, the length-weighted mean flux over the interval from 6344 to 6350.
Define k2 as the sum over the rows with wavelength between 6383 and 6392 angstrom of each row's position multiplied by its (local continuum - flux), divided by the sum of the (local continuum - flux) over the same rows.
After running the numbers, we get 6387.7 angstrom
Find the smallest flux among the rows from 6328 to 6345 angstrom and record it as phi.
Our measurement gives 11.6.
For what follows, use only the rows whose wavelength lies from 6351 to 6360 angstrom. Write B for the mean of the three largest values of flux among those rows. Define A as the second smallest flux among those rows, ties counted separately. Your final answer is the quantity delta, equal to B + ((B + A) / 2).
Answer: 23.8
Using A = 11.6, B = 12.00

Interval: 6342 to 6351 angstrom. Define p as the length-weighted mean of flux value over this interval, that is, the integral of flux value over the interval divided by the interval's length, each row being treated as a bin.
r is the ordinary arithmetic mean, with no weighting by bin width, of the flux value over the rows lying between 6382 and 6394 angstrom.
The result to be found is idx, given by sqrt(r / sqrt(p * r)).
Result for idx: 1.00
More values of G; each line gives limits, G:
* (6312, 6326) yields 12.2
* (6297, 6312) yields 12.7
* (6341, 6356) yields 12.1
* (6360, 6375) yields 12.2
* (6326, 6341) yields 12.2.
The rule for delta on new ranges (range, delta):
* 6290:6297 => 24.5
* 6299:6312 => 24.9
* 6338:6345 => 23.9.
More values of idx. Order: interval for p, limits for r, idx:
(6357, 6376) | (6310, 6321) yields 1.00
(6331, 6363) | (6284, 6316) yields 1.01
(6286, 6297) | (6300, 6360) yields 0.99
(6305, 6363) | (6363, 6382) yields 1.00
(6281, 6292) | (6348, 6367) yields 0.99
